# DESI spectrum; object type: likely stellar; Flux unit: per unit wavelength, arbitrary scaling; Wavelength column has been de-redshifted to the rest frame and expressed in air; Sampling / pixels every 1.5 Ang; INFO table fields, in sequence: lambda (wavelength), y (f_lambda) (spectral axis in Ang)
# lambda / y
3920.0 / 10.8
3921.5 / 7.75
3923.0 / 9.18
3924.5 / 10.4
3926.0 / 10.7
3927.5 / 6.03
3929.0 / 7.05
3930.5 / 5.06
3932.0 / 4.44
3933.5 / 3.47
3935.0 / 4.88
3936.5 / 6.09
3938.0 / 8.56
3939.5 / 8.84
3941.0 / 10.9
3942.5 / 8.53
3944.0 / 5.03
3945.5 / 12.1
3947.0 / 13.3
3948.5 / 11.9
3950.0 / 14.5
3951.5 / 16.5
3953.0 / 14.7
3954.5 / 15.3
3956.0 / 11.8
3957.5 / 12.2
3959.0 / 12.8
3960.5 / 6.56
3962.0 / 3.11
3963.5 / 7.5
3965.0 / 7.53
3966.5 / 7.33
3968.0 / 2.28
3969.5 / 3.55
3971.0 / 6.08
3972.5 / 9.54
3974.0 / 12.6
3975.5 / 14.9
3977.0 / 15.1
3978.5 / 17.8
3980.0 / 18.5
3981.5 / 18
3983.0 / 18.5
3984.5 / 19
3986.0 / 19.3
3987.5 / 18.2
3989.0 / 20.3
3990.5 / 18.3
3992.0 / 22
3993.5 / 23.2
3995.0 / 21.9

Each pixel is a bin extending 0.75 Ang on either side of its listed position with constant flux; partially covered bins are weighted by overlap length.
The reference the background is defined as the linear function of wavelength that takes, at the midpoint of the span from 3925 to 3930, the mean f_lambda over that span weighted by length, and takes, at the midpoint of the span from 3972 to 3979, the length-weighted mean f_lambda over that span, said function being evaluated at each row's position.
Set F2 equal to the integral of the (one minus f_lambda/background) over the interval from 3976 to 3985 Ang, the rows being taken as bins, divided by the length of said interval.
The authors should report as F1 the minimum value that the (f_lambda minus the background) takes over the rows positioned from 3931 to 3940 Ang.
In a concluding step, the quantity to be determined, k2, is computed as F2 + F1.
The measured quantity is -5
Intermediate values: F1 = -5.2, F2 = -0.21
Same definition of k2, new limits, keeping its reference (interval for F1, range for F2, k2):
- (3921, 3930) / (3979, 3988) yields -2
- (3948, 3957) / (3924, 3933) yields 0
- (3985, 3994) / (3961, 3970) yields 3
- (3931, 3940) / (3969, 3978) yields -5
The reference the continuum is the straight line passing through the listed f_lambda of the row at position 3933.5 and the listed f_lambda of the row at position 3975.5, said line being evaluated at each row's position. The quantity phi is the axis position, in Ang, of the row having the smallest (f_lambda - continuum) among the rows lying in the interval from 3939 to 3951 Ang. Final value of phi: 3944.0 Ang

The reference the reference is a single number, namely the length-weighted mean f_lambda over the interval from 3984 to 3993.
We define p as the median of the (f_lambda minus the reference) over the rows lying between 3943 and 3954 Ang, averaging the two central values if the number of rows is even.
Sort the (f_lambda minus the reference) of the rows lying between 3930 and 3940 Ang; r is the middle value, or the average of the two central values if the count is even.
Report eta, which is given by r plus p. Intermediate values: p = -6.3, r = -14.6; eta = -21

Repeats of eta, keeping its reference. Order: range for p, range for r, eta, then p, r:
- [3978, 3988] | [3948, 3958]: -6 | -1.1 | -5.1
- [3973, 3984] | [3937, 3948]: -13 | -1.8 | -10.8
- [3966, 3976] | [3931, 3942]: -26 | -12.3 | -13.5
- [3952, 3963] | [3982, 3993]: -8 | -7.4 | -0.6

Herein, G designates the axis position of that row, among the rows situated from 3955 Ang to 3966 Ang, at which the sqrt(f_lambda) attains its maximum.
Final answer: 3959.0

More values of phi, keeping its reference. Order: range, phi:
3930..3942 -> 3933.5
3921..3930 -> 3927.5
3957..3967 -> 3962.0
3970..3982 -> 3971.0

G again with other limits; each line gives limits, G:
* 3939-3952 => 3951.5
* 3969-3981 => 3980.0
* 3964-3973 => 3972.5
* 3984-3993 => 3992.0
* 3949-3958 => 3951.5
